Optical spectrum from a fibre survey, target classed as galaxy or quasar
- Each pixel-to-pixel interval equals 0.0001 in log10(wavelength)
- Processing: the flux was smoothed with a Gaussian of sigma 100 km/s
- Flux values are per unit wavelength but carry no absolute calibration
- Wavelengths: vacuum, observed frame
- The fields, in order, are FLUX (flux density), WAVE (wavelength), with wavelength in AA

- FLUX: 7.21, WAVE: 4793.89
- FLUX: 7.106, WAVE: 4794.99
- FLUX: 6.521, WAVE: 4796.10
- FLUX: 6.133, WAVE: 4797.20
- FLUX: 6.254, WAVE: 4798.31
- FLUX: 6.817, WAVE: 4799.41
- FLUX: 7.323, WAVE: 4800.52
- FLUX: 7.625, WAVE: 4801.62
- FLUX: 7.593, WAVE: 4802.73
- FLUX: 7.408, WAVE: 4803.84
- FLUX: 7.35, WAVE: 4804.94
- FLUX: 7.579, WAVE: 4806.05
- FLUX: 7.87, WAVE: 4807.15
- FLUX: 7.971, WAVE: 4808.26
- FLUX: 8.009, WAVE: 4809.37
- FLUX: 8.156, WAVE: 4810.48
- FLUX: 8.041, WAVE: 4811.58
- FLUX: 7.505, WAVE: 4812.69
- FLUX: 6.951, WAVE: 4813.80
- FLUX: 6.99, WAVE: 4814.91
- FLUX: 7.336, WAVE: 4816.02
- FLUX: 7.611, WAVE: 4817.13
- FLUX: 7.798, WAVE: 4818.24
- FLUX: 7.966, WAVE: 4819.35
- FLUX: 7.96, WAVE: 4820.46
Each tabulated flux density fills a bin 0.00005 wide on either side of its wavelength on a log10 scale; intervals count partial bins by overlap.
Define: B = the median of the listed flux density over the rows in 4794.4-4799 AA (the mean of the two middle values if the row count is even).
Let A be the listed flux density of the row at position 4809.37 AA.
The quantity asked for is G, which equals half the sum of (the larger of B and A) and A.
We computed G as 8.0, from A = 8.009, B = 6.4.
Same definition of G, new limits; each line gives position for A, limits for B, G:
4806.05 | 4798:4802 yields 7.6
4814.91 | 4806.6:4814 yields 7.5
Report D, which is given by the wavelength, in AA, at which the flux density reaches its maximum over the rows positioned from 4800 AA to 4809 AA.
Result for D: 4808.26 AA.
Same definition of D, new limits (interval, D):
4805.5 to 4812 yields 4810.48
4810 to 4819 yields 4810.48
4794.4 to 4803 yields 4801.62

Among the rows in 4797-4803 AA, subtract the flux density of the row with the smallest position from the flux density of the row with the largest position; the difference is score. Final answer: 1.46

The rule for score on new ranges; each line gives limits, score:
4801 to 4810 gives 0.38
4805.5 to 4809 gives 0.39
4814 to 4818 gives 0.62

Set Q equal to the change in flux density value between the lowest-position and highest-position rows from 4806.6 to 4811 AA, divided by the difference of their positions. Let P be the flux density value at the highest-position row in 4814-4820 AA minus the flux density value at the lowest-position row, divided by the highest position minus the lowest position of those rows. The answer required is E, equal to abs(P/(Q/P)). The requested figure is 0.56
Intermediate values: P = 0.22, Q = 0.09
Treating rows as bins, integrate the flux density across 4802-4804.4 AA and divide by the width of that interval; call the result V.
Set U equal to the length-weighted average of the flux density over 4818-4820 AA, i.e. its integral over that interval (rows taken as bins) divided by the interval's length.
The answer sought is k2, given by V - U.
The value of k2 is -0.39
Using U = 7.9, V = 7.5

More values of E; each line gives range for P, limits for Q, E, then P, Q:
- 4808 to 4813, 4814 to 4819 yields 0.05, -0.11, 0.24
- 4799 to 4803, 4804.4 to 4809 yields 0.29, 0.23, 0.19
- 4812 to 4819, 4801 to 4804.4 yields 0.03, 0.05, -0.10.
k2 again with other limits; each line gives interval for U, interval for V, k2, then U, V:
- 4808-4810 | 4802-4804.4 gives -0.48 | 8.0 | 7.5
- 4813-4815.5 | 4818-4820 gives 0.88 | 7.0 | 7.9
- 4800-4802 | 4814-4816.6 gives -0.36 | 7.5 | 7.1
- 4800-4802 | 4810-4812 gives 0.65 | 7.5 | 8.1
